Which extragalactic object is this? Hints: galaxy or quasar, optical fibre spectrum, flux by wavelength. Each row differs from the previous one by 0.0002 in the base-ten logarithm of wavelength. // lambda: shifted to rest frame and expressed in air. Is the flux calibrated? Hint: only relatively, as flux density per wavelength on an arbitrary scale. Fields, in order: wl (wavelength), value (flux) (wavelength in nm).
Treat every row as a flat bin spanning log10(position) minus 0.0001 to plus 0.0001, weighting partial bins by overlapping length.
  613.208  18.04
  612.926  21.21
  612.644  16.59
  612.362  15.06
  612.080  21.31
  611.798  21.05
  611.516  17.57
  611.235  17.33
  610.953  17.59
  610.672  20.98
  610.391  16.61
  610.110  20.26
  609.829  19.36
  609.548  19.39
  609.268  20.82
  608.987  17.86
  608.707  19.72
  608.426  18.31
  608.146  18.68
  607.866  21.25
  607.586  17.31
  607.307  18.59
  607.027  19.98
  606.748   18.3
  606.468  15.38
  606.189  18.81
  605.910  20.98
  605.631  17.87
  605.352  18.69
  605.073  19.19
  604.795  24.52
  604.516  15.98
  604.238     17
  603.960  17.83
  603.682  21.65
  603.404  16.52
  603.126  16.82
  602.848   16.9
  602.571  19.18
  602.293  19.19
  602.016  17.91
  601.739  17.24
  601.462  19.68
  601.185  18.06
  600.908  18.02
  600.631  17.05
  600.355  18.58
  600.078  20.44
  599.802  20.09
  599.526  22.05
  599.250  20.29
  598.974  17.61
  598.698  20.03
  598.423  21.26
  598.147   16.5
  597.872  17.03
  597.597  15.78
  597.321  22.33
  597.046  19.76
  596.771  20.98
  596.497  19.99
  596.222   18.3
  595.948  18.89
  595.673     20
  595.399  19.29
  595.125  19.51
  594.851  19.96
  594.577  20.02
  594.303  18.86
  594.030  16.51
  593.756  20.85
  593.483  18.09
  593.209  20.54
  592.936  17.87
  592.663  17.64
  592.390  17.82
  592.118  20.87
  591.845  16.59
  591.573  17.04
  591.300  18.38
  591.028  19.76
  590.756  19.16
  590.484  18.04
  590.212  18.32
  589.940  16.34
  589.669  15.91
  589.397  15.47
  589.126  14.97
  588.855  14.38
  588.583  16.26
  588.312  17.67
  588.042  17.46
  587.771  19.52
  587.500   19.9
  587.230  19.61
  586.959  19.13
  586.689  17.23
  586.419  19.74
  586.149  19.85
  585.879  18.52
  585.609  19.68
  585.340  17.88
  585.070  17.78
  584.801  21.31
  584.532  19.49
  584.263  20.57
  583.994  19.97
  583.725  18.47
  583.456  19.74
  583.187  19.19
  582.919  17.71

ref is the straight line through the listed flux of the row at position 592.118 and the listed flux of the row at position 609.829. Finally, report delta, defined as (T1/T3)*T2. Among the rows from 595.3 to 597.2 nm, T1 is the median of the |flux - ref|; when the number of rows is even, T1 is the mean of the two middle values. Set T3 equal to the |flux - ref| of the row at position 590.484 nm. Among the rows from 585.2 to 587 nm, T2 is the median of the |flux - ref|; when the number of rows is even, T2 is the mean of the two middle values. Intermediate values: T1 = 0.7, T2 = 2.2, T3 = 3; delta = 0.5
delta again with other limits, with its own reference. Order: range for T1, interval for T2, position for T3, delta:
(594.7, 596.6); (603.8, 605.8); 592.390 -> 0.7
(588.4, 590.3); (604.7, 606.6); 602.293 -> 8.2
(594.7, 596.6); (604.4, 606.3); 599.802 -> 11.4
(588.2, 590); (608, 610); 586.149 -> 2.8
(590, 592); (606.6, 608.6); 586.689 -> 0.8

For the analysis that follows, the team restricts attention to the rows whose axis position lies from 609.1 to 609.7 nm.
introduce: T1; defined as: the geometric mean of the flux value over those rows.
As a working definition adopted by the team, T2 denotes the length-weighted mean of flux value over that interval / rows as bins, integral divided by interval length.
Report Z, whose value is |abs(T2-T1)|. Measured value 0.11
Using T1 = 20.1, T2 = 20.0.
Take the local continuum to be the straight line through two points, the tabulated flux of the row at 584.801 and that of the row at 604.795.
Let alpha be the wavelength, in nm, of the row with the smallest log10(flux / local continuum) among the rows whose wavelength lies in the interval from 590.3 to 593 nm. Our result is 591.845 nm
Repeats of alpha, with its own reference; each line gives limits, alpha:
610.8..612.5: 612.362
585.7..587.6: 586.689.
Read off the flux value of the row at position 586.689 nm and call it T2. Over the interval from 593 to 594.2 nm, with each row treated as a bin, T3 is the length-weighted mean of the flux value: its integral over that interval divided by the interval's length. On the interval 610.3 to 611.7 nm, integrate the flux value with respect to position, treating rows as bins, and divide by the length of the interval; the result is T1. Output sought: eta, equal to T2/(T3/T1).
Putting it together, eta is 16.5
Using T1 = 18.16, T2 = 17.23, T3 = 18.9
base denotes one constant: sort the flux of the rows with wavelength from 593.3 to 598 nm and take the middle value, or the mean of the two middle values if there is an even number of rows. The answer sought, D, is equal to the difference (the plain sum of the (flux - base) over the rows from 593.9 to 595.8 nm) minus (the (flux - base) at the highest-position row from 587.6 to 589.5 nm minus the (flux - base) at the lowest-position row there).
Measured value 2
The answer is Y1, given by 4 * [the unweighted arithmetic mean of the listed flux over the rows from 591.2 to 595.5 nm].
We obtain 75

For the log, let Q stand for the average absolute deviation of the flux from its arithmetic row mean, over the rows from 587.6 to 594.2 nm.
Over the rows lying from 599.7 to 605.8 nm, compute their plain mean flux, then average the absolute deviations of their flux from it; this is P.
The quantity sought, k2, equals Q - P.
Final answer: 0.0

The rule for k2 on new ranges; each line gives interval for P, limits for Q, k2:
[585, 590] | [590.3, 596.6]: -0.4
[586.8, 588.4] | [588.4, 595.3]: 0.6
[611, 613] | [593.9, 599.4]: -0.9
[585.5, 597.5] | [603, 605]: 1.1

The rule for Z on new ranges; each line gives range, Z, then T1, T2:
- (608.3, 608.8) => 0.06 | 19.0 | 18.9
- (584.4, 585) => 0.24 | 20.4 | 20.1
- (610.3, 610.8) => 0.30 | 18.7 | 19.0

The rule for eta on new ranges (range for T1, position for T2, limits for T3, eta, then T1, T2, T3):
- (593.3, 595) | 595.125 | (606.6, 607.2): 19.6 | 19.08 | 19.51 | 19.0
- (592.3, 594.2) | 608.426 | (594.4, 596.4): 17.4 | 18.49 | 18.31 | 19.4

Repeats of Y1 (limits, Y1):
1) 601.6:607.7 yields 74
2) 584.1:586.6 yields 78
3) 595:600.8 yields 77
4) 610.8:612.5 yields 73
